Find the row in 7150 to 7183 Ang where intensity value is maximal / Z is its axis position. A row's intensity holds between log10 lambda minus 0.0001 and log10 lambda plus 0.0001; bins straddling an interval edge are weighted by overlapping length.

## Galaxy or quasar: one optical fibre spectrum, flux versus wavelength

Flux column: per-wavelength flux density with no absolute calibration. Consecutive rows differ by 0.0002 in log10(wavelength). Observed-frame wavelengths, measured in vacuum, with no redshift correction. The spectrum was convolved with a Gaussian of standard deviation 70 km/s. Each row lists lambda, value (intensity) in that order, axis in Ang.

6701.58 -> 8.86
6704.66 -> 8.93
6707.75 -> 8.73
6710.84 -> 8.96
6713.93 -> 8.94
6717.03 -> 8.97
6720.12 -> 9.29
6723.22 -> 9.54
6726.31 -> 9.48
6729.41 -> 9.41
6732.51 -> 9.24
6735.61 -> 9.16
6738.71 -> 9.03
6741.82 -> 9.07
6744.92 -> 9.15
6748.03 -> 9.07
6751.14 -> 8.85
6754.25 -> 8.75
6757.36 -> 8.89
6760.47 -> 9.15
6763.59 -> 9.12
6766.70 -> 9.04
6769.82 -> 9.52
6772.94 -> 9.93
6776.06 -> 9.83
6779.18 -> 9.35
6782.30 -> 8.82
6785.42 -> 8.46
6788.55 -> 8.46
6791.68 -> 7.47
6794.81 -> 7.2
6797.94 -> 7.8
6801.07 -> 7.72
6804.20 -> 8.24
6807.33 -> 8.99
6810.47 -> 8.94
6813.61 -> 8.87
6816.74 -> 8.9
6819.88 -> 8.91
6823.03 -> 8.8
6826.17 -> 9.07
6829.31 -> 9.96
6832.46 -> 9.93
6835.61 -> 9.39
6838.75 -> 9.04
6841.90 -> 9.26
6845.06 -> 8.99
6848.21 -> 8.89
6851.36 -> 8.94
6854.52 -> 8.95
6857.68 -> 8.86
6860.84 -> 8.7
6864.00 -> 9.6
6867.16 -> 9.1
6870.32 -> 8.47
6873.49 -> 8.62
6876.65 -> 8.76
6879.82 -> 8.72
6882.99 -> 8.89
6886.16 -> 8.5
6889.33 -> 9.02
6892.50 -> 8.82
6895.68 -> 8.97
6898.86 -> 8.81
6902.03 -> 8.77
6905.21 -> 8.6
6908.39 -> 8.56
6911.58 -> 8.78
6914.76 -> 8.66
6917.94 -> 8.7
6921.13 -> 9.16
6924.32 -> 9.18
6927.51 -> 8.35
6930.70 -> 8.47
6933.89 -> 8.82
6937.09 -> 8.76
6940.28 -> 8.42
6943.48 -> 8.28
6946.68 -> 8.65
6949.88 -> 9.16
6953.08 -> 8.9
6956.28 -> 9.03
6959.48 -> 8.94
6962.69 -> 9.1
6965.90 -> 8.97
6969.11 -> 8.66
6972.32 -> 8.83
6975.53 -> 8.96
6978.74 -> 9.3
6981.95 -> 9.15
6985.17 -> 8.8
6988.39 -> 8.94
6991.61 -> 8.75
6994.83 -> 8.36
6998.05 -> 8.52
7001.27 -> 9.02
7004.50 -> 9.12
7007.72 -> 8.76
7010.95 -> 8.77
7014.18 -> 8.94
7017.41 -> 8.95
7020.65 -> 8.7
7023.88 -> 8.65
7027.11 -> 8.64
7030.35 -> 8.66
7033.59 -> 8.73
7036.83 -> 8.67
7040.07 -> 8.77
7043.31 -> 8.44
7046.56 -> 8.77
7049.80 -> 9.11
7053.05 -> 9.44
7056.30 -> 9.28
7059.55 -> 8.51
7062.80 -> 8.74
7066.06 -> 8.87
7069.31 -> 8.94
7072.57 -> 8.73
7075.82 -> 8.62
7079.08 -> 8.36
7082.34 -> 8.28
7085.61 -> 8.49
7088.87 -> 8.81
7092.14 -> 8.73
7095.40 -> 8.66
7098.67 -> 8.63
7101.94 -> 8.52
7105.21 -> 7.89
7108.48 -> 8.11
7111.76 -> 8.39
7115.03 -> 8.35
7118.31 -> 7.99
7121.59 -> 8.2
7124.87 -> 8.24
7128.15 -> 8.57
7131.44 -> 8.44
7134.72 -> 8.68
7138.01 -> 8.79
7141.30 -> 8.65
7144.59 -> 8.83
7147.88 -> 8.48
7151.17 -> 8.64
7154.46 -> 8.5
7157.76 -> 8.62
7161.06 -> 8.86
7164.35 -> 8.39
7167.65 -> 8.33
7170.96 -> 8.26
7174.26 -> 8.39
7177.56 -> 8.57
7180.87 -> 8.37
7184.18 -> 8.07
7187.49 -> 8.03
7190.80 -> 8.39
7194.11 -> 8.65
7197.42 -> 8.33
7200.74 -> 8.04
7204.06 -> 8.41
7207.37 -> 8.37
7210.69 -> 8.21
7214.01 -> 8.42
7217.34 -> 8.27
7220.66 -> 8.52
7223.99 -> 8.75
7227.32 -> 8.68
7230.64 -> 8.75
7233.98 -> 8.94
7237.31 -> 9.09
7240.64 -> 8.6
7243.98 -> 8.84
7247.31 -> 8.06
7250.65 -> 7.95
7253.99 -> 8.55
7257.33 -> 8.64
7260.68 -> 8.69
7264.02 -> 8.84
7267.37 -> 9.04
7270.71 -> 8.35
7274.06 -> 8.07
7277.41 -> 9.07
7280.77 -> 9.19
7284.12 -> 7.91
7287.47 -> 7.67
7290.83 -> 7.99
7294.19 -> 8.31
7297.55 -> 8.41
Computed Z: 7161.06 Ang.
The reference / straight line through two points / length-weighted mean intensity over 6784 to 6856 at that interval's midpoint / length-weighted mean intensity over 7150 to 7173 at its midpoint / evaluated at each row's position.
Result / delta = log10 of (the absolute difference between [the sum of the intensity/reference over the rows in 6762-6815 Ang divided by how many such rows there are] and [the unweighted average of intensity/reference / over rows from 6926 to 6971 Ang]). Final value -1.7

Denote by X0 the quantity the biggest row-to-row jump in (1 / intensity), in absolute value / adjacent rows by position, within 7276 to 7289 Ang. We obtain 0.0176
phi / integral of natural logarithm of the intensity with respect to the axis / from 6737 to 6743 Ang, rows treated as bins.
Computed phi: 13.2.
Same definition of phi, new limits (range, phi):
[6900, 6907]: 15.2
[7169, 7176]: 14.8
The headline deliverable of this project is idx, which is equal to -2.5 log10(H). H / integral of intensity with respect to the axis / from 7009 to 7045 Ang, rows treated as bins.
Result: -6.242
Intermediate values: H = 314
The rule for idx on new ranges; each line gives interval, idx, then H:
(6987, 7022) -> -6.222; 308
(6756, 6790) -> -6.232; 311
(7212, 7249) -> -6.260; 319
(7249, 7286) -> -6.253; 317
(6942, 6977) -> -6.229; 310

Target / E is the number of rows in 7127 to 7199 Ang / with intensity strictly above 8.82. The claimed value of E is 2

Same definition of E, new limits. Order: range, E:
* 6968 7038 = 9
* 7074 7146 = 1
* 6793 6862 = 16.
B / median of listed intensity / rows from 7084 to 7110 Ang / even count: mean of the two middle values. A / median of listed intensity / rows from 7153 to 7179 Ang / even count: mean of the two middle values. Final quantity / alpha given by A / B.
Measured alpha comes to 0.98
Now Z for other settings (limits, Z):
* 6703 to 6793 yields 6772.94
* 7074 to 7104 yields 7088.87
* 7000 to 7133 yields 7053.05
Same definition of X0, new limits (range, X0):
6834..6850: 0.0041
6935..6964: 0.0064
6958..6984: 0.0041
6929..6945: 0.0047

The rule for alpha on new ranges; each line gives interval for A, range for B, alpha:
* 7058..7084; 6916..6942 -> 0.99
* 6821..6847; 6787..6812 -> 1.14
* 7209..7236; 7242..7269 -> 0.99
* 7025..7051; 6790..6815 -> 1.08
